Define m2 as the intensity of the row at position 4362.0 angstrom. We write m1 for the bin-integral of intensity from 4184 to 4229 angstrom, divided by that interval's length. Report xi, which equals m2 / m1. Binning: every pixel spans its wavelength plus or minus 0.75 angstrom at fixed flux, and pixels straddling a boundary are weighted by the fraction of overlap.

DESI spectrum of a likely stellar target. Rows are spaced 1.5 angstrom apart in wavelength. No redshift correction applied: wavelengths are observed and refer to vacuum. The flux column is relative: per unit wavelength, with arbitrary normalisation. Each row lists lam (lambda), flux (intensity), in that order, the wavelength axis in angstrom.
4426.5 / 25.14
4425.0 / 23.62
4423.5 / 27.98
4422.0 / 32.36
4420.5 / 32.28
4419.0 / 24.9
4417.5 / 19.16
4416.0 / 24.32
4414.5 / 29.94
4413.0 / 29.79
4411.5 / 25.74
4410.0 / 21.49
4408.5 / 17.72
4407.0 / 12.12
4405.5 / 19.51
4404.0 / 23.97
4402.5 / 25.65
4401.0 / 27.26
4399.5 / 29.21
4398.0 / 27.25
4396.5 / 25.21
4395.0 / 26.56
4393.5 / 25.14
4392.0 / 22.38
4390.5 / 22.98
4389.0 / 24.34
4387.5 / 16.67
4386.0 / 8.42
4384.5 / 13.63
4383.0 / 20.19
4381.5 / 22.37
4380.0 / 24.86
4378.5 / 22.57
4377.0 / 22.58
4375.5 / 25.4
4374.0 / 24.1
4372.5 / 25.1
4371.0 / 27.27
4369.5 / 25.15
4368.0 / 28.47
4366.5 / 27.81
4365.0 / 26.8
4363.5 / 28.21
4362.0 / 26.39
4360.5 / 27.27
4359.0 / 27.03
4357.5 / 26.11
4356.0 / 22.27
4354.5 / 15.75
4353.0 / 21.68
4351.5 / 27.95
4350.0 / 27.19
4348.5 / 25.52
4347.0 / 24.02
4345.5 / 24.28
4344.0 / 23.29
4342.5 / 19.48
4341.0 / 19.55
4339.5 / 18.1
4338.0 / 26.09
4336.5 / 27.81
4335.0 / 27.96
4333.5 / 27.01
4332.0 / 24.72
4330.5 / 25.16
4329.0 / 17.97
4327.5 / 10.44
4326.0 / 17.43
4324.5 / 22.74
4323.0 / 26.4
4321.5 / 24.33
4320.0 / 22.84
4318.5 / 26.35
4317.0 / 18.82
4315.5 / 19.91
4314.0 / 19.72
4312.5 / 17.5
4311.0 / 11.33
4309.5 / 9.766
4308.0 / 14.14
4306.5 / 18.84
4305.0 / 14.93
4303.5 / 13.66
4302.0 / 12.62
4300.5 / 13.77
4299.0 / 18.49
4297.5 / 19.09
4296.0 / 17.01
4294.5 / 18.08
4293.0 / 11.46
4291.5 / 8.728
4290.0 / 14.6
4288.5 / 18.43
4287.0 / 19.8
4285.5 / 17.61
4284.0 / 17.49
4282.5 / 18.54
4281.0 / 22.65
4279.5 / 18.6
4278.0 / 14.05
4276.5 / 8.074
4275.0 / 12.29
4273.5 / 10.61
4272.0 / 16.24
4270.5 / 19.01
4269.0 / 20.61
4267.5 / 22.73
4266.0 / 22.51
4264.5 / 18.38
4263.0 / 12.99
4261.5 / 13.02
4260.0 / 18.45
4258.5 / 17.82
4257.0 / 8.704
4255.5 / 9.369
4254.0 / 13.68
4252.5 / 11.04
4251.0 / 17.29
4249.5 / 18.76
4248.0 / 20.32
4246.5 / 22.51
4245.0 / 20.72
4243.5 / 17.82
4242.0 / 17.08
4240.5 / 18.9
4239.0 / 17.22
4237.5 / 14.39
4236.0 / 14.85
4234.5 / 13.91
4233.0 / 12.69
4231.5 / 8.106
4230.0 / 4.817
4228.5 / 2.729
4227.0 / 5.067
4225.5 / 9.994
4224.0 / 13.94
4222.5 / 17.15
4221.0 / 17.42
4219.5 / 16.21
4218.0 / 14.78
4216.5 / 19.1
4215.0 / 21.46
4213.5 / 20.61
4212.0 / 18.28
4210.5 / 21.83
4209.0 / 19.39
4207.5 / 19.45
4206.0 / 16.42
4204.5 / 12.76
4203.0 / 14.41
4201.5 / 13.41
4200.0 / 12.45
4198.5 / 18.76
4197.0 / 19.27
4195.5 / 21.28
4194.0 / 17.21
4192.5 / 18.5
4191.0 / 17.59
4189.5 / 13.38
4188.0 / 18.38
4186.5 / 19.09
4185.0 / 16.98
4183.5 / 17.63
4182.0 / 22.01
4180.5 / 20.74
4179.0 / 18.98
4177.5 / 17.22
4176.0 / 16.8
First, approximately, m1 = 16.3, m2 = 26.39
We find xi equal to 1.6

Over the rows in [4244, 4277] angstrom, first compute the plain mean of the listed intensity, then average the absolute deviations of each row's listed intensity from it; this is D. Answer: 4.14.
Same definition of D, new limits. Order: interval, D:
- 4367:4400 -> 3.34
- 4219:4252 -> 4.19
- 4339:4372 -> 2.94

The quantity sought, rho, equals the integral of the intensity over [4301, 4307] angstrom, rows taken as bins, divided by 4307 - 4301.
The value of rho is 14.8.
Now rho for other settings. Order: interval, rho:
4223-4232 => 7.7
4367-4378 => 25.4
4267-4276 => 16.5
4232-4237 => 13.6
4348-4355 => 23.8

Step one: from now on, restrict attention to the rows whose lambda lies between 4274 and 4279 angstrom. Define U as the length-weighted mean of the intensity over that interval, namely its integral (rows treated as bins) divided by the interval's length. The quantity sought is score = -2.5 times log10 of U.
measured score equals -2.68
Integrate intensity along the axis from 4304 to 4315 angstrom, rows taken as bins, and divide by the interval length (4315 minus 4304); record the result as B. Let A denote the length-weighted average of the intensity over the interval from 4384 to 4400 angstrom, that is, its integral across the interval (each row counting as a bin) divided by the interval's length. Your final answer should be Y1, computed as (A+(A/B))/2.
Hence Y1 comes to 11.7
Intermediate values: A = 22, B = 15.2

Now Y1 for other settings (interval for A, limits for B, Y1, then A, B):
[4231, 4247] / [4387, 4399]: 8.5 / 16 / 24.1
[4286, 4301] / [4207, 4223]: 8.4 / 16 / 18.7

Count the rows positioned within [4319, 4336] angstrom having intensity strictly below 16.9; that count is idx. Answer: 1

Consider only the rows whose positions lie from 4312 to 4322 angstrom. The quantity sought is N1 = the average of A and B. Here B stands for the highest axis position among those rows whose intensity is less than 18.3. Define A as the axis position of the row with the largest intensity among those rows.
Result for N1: 4315.5 angstrom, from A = 4318.5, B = 4312.5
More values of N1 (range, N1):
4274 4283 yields 4279.5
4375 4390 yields 4381.5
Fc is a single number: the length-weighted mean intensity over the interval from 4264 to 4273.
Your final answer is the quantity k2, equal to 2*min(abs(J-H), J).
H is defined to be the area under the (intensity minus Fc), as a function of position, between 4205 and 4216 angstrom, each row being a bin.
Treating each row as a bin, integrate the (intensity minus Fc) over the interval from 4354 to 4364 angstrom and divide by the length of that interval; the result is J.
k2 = 10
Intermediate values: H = -3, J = 5.2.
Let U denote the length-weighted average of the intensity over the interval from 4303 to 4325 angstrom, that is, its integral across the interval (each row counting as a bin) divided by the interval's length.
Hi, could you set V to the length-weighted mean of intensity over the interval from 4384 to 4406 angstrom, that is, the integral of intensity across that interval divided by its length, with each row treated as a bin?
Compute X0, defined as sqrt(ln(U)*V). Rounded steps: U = 19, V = 23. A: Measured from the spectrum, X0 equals 8.15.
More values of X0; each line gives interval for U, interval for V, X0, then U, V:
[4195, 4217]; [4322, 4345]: 8.02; 18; 22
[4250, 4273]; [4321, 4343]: 7.88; 16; 22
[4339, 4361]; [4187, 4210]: 7.30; 23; 17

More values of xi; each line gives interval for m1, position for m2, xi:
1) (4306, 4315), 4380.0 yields 1.6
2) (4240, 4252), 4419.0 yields 1.3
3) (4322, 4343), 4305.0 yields 0.7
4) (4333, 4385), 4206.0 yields 0.7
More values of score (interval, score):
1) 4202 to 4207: -2.92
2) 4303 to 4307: -2.99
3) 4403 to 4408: -3.19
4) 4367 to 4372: -3.57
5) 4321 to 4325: -3.48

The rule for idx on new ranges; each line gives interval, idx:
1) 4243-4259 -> 4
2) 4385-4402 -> 2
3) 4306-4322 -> 3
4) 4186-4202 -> 3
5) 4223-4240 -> 10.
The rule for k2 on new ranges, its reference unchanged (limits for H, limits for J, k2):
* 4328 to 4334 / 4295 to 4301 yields -5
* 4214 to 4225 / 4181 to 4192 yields -4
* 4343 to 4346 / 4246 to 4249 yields 3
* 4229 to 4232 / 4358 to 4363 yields 14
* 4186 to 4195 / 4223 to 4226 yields -14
